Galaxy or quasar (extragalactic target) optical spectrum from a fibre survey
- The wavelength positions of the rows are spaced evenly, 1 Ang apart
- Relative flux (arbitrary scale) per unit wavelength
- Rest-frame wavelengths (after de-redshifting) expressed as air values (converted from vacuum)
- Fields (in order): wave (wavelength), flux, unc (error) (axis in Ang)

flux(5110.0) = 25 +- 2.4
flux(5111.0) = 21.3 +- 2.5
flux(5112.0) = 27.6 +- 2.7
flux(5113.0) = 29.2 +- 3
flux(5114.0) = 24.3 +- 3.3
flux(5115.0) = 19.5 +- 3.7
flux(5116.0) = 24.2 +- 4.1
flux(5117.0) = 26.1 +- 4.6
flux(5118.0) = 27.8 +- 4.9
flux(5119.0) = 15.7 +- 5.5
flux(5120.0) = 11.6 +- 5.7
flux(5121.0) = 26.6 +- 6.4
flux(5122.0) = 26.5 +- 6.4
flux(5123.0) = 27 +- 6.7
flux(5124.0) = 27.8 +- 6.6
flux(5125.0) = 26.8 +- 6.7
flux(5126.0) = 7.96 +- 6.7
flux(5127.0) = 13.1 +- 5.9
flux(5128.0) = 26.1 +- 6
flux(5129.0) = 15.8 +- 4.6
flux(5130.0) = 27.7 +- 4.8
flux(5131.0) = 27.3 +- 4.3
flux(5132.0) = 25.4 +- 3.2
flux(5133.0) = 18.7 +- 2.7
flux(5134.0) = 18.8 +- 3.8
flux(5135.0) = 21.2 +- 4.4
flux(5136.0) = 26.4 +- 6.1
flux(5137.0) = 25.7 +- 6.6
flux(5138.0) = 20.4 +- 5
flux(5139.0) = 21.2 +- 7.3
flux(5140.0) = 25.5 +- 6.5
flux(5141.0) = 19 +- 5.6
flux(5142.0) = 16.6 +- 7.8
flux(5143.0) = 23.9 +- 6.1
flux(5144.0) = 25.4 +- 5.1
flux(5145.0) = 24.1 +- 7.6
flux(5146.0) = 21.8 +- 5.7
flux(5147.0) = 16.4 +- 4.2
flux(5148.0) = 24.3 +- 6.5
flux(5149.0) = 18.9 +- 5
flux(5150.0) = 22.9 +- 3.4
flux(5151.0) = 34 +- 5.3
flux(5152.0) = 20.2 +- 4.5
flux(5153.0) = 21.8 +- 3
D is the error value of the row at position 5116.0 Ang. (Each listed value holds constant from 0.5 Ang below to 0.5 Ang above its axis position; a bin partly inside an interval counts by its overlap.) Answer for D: 4.1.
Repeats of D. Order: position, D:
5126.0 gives 6.7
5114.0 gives 3.3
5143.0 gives 6.1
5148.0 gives 6.5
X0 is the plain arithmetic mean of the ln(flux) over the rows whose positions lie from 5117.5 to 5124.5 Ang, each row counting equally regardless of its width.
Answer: 3.10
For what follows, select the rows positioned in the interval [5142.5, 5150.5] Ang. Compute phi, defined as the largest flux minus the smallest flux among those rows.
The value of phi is 9.0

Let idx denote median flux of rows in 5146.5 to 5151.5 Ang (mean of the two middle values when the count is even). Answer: 23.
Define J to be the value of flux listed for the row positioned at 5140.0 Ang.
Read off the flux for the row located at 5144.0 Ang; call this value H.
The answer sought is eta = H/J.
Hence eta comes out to 1.0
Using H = 25.4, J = 25.5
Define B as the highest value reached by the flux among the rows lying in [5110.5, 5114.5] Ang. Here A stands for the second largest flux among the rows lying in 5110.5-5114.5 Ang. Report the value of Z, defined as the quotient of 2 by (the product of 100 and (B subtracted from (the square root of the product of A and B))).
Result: -0.025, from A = 27.6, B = 29.2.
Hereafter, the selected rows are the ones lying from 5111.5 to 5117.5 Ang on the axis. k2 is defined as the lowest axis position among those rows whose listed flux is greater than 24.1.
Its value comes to 5112.0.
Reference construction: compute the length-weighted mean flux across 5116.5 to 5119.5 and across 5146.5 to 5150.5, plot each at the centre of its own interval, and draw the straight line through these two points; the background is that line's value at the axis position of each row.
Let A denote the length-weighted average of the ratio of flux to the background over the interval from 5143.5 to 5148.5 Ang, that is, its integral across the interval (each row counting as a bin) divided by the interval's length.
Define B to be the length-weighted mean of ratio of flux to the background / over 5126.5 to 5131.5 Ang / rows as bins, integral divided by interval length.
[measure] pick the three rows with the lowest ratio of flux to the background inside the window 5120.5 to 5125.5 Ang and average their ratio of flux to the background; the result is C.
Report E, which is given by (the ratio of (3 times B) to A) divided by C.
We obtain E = 2.36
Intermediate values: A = 1.07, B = 0.99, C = 1.17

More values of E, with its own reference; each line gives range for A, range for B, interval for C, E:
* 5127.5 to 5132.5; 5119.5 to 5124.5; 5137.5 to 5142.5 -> 3.25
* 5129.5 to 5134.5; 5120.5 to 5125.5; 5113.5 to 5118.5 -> 3.43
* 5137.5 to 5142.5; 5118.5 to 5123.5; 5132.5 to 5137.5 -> 3.26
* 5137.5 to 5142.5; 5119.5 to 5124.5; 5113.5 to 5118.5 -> 3.38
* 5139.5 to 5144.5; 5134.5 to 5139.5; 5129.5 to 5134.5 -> 3.20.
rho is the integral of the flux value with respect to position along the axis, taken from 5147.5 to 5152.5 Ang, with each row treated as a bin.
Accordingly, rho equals 120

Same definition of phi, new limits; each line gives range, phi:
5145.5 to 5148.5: 7.9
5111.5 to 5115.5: 9.7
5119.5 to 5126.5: 19.8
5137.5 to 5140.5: 5.1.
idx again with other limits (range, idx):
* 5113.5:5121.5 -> 24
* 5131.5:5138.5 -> 21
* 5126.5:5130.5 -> 21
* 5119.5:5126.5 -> 27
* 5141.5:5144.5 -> 24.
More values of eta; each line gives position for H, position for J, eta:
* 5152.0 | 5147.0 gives 1.2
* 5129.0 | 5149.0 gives 0.8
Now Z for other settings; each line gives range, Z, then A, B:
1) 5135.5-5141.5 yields -0.057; 25.7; 26.4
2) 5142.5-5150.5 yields -0.036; 24.3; 25.4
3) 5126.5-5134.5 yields -0.100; 27.3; 27.7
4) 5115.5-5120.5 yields -0.023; 26.1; 27.8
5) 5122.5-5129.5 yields -0.050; 27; 27.8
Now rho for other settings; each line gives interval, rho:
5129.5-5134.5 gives 118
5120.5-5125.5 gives 135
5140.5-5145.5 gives 109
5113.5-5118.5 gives 122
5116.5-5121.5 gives 108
